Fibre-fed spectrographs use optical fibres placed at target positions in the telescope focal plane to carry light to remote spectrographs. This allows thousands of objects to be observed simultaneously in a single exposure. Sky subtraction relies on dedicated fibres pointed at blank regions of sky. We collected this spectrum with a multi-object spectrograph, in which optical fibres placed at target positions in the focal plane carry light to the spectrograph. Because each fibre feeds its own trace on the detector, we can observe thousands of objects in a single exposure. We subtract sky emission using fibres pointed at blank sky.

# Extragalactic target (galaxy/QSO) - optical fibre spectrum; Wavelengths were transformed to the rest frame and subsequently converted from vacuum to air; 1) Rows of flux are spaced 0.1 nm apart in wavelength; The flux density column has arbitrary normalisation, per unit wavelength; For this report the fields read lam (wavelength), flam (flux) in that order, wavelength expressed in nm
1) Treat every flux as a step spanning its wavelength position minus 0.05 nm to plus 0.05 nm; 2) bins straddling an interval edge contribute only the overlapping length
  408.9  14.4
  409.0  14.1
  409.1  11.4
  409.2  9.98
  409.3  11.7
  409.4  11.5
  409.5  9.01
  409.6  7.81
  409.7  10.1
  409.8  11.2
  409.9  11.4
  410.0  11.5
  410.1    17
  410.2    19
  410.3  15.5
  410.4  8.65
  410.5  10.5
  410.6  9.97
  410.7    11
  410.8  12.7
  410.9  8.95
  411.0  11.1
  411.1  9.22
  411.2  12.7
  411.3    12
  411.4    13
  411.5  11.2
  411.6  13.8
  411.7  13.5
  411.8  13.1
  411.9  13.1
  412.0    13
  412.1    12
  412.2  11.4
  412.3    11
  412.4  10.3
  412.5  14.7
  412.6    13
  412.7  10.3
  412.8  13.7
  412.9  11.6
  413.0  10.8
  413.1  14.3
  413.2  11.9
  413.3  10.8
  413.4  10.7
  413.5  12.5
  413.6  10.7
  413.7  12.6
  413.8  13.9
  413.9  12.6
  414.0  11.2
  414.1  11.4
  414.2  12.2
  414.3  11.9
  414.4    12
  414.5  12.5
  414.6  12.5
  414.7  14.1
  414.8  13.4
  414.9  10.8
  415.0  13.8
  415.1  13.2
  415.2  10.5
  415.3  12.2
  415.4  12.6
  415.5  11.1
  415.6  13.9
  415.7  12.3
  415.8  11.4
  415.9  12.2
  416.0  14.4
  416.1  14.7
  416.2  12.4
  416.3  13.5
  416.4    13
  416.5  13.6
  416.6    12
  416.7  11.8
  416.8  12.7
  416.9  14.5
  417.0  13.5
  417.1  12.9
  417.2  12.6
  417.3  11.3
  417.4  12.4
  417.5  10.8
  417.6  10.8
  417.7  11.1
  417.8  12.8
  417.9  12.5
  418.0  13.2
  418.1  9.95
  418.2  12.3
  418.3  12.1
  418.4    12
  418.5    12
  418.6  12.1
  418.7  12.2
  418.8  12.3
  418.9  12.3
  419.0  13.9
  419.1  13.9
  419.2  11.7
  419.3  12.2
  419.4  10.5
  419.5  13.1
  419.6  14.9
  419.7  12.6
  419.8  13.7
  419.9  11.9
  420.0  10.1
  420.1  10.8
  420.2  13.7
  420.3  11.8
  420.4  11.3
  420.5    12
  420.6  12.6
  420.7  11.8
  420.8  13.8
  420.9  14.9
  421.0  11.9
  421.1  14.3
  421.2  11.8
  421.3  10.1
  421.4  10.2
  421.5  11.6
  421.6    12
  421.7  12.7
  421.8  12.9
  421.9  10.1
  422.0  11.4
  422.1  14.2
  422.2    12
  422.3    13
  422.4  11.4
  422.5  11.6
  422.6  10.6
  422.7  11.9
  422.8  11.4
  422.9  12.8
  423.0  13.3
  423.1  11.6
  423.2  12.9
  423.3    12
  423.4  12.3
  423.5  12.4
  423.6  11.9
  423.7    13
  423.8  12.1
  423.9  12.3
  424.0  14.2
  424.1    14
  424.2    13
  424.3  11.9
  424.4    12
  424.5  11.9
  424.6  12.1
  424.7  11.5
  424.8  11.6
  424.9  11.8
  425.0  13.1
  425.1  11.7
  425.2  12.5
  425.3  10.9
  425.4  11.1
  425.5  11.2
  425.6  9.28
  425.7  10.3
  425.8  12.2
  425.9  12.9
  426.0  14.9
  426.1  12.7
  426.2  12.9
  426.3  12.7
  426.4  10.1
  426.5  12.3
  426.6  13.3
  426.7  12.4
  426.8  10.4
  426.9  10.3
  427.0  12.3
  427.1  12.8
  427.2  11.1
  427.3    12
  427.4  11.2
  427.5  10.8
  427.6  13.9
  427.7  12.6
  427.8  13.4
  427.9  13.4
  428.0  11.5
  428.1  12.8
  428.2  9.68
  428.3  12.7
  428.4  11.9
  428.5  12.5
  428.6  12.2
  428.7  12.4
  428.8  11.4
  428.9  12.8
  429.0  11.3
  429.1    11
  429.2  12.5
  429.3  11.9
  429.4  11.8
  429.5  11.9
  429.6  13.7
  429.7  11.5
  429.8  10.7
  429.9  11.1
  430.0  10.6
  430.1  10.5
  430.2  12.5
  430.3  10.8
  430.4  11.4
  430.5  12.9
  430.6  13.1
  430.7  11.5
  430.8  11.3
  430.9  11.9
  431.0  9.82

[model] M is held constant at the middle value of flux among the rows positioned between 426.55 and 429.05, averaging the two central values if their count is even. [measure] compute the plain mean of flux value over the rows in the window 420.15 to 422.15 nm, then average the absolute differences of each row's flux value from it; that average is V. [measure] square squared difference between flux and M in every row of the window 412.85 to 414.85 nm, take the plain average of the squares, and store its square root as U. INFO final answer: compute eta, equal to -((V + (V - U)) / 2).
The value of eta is -0.24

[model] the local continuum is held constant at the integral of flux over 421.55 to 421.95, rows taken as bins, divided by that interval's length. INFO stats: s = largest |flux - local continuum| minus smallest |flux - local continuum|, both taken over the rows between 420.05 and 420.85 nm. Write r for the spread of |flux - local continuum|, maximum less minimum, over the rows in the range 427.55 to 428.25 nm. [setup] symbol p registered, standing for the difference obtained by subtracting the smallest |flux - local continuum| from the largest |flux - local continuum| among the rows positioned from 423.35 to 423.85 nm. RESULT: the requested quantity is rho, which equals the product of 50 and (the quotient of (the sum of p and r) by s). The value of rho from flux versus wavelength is 80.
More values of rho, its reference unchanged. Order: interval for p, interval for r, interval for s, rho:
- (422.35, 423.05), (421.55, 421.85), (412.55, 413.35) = 48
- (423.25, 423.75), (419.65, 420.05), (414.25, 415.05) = 66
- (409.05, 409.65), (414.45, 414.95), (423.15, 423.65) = 289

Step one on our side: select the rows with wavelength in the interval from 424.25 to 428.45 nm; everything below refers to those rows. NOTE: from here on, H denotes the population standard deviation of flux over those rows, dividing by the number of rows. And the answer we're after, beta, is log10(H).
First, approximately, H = 1.15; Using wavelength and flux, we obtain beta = 0.059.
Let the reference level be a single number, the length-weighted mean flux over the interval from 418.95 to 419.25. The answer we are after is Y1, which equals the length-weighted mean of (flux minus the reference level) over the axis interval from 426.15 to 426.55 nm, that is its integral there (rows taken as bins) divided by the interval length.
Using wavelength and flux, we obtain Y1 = -1.2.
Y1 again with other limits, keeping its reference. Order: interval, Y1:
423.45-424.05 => -0.5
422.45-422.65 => -2.1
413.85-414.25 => -1.3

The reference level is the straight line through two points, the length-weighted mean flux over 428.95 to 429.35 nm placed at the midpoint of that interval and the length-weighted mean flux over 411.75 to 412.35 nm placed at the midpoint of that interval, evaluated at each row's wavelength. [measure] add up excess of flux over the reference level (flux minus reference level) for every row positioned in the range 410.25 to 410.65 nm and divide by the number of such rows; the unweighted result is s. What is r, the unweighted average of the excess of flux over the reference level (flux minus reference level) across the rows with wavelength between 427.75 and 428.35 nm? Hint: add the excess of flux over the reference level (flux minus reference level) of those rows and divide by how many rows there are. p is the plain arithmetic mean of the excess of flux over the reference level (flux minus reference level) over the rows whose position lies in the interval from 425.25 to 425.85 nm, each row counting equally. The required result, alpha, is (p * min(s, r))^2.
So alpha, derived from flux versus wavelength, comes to 1.28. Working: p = -1.0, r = 0.5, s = -1.2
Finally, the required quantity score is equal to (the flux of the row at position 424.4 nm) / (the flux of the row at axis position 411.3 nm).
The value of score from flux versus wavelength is 1.00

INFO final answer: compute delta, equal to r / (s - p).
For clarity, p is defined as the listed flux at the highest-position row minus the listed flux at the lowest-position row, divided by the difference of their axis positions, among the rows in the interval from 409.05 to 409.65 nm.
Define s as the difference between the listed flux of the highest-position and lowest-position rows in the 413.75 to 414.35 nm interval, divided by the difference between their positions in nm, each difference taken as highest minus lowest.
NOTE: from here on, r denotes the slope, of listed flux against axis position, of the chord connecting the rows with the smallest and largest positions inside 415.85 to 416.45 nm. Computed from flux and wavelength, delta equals 0.5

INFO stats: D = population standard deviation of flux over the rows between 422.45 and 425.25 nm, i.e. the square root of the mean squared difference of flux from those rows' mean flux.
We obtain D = 0.8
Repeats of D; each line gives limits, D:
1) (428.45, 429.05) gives 0.6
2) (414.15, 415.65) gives 1.1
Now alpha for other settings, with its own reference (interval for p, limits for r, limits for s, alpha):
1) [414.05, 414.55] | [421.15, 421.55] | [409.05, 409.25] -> 0.10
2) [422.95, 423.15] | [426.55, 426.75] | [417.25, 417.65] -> 0.18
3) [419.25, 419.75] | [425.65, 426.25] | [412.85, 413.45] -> 0.13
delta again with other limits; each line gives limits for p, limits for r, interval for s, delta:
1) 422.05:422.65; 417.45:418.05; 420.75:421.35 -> -24.0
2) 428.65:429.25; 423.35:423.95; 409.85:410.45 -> 0.0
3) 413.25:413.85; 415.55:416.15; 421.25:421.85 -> -2.7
